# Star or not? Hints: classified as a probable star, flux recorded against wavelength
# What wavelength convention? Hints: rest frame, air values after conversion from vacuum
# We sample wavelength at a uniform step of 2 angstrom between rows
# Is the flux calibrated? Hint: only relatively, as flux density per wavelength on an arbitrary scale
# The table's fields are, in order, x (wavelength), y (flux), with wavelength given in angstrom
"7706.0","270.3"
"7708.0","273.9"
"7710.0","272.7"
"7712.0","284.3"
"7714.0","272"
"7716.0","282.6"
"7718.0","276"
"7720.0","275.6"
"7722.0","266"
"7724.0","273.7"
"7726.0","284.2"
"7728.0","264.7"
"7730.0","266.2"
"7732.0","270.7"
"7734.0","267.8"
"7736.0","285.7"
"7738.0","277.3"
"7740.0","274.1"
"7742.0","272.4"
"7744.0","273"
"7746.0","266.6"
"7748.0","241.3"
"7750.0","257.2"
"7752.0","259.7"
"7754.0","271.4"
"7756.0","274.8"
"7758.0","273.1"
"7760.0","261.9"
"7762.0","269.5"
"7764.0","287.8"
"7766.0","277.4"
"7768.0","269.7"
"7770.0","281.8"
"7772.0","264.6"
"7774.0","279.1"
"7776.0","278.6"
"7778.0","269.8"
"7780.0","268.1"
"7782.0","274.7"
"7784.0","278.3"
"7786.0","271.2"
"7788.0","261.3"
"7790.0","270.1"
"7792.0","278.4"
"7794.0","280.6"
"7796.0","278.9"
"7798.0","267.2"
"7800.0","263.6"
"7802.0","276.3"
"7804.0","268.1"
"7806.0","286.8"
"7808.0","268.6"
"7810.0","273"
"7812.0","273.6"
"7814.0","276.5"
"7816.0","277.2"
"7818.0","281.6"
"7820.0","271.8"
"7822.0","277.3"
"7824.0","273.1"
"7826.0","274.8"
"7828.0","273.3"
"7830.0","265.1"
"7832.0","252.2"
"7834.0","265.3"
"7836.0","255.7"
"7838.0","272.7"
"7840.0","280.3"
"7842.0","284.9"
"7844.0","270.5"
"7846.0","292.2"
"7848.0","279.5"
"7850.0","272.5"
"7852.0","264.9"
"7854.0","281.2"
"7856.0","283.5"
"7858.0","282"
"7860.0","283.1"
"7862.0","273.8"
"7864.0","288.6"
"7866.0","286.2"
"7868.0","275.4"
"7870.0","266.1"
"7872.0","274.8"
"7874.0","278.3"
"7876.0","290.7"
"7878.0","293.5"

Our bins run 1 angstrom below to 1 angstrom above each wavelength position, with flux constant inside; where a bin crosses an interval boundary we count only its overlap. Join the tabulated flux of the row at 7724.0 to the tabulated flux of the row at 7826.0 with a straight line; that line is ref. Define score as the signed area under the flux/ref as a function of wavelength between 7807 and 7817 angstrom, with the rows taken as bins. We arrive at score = 9.97 angstrom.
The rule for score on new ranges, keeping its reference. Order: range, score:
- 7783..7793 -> 9.91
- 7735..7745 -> 10.10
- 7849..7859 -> 10.06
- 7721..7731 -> 9.90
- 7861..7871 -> 10.10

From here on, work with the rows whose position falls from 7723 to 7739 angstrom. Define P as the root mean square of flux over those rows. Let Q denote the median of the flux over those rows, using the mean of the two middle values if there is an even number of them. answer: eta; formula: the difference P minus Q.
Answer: 1.7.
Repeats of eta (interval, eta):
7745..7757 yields -1.1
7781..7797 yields -2.2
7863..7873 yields 2.9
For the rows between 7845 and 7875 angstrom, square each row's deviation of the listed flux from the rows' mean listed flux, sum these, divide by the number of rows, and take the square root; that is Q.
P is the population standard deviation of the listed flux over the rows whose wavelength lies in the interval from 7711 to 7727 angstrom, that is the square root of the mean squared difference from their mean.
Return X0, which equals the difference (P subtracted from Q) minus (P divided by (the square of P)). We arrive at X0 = 1.2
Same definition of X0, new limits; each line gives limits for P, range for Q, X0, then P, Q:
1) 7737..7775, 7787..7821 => -3.6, 10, 6.6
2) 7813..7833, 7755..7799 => -1.3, 8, 6.6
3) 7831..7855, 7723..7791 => -2.6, 11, 8.8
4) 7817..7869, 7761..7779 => -2.5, 9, 7.0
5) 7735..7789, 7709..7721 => -4.8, 9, 4.7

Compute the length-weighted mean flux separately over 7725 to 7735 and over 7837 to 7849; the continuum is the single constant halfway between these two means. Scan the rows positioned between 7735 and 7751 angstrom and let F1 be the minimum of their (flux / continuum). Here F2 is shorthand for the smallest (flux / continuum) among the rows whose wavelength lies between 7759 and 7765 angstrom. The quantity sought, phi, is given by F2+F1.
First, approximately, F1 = 0.876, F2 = 0.951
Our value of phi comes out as 1.83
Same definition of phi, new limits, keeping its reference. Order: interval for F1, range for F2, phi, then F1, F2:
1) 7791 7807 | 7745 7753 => 1.83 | 0.957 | 0.876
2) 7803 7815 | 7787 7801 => 1.92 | 0.974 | 0.949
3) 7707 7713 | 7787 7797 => 1.94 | 0.990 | 0.949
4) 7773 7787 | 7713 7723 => 1.94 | 0.974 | 0.966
